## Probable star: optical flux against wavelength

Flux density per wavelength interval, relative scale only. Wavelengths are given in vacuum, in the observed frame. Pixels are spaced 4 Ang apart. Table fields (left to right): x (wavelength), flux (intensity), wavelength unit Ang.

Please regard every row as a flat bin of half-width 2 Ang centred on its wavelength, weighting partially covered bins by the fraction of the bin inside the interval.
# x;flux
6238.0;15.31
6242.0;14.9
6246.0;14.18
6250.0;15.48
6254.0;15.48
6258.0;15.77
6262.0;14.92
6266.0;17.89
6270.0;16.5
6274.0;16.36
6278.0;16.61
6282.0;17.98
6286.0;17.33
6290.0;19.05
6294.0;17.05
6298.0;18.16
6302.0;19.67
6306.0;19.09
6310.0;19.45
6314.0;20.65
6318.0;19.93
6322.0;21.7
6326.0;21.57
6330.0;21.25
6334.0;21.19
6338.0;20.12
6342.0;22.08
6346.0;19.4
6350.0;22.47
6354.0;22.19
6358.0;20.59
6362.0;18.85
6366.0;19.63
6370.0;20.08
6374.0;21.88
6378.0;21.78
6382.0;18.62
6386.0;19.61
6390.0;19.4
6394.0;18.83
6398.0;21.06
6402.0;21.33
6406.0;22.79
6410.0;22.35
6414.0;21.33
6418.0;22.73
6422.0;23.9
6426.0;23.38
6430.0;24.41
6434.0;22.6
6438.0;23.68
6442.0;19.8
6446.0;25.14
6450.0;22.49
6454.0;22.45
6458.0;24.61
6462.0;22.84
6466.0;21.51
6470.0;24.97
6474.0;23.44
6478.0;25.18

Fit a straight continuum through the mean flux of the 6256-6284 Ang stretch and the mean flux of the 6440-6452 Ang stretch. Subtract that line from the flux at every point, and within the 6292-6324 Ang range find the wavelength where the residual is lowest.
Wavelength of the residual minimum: 6294.0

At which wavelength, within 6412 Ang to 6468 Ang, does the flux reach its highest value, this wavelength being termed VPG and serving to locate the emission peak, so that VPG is 6446.0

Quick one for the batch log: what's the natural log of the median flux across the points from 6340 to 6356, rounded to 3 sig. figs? 3.10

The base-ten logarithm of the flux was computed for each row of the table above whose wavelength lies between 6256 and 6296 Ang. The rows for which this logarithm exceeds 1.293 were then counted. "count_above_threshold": 0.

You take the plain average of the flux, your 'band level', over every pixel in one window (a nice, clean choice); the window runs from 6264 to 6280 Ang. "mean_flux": 16.8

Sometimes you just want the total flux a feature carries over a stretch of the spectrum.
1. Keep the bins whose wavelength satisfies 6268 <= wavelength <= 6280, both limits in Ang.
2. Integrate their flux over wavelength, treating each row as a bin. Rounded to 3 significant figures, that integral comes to 198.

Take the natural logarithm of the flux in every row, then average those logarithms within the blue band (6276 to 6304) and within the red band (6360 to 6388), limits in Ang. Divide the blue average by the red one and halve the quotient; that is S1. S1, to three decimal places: 0.482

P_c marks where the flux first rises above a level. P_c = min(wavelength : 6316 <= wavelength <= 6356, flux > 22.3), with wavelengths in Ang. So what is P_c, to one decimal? 6350.0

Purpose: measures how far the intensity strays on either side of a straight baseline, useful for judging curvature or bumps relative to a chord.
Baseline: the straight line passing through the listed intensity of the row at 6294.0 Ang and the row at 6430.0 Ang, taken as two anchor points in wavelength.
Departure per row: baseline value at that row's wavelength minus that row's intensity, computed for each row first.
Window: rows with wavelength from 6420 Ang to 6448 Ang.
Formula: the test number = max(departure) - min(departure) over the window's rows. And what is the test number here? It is 5.3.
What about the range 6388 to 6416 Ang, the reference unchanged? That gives 3.3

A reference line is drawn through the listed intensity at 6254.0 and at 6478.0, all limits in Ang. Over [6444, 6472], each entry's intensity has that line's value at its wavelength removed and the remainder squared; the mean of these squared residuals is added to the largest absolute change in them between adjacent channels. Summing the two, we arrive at 13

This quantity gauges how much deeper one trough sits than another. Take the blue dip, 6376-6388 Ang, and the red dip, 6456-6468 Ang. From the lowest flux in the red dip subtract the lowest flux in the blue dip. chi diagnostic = 2.9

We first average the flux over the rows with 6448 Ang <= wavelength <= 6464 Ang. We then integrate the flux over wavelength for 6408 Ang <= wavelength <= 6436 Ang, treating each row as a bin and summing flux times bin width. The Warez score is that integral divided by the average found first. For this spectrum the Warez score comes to 28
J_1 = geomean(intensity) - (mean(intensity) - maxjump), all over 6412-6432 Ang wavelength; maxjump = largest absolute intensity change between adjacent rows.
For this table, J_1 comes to 1.4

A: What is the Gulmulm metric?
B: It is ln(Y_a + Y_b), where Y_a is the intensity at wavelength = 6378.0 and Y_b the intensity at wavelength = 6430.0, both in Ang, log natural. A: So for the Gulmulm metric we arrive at 3.833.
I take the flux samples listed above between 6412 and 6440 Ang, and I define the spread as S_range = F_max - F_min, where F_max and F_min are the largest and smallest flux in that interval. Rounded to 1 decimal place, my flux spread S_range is 3.1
